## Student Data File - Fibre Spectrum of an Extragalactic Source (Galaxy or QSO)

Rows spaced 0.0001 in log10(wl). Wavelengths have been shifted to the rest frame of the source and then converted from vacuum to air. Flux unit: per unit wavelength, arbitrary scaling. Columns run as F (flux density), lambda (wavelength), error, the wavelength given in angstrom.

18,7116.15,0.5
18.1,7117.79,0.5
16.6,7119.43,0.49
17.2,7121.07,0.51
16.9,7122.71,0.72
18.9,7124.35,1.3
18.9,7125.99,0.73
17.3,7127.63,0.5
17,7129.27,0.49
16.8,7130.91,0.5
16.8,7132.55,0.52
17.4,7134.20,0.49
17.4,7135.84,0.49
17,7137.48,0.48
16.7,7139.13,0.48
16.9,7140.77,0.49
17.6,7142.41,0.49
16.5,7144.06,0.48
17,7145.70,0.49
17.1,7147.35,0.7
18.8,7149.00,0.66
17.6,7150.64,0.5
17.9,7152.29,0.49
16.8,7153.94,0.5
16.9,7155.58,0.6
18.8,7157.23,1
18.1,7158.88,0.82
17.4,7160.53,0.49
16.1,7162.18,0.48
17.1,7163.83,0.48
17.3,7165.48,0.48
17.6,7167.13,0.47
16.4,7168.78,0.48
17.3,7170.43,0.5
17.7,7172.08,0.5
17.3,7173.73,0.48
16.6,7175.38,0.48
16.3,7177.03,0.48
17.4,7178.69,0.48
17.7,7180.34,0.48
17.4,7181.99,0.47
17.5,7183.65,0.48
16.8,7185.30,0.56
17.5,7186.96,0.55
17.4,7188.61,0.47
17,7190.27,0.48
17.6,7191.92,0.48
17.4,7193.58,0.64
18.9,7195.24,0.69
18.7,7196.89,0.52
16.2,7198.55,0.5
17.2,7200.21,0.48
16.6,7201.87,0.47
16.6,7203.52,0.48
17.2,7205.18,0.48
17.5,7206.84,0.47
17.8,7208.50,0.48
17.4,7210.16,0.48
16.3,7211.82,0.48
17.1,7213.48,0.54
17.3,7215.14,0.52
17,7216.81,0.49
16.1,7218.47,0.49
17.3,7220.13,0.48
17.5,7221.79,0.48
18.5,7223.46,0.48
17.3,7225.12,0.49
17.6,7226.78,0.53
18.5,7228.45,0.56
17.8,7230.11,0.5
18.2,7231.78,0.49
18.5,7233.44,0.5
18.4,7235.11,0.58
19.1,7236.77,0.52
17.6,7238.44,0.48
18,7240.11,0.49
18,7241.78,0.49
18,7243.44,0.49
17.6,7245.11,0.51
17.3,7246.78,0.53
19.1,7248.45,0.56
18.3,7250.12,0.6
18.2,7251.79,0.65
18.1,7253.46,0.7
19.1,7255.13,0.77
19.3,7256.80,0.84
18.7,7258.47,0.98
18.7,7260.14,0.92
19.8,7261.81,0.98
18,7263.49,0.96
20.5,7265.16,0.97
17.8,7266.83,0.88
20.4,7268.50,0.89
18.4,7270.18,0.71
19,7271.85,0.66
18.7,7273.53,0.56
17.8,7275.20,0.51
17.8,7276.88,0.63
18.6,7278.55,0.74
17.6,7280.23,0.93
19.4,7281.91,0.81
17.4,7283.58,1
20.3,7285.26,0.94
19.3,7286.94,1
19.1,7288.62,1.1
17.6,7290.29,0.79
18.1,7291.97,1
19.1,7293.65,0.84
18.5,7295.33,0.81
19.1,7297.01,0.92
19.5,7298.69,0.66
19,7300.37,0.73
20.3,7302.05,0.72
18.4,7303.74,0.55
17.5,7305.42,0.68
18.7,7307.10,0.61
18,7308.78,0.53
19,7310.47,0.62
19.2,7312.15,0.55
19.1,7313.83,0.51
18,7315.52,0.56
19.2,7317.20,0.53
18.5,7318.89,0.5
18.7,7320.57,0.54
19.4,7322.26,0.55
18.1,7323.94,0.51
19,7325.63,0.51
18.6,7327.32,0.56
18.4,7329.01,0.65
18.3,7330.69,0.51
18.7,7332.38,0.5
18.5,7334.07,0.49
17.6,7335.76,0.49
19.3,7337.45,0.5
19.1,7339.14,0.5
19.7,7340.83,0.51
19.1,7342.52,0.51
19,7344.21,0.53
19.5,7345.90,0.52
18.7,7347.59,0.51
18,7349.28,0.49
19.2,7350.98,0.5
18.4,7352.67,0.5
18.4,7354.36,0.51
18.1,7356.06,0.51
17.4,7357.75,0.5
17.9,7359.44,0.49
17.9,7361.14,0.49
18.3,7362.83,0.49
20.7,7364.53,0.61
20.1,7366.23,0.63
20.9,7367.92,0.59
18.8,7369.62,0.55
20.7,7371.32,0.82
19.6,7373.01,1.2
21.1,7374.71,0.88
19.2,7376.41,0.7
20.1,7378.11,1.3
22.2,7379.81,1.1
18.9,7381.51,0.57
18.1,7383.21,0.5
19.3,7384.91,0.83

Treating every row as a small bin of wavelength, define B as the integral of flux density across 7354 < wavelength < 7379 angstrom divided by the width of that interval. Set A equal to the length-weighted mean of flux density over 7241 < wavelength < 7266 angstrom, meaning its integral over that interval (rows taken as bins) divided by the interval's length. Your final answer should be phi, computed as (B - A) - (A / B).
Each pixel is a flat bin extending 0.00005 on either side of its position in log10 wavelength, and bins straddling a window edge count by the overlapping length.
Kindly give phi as -0.2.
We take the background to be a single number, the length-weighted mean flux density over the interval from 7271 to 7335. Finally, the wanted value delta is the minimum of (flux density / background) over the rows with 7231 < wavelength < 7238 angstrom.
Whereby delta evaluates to 0.975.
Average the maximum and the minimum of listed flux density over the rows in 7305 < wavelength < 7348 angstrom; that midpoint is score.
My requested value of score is 18.6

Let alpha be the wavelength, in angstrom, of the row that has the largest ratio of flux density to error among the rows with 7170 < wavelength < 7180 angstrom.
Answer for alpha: 7178.69 angstrom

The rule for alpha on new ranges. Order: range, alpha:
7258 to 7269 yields 7268.50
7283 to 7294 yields 7293.65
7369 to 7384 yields 7383.21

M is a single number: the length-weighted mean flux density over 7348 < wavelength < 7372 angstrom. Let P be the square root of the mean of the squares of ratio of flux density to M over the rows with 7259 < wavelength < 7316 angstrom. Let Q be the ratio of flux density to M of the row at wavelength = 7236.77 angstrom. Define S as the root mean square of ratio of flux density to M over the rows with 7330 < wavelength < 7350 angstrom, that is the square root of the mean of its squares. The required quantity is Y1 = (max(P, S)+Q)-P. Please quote 1.01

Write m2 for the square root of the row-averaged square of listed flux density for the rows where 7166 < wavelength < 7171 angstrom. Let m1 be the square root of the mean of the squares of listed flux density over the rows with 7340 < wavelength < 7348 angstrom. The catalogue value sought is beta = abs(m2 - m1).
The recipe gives 2.1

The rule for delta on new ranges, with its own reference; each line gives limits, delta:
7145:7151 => 0.911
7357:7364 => 0.932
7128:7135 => 0.900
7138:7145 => 0.884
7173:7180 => 0.873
